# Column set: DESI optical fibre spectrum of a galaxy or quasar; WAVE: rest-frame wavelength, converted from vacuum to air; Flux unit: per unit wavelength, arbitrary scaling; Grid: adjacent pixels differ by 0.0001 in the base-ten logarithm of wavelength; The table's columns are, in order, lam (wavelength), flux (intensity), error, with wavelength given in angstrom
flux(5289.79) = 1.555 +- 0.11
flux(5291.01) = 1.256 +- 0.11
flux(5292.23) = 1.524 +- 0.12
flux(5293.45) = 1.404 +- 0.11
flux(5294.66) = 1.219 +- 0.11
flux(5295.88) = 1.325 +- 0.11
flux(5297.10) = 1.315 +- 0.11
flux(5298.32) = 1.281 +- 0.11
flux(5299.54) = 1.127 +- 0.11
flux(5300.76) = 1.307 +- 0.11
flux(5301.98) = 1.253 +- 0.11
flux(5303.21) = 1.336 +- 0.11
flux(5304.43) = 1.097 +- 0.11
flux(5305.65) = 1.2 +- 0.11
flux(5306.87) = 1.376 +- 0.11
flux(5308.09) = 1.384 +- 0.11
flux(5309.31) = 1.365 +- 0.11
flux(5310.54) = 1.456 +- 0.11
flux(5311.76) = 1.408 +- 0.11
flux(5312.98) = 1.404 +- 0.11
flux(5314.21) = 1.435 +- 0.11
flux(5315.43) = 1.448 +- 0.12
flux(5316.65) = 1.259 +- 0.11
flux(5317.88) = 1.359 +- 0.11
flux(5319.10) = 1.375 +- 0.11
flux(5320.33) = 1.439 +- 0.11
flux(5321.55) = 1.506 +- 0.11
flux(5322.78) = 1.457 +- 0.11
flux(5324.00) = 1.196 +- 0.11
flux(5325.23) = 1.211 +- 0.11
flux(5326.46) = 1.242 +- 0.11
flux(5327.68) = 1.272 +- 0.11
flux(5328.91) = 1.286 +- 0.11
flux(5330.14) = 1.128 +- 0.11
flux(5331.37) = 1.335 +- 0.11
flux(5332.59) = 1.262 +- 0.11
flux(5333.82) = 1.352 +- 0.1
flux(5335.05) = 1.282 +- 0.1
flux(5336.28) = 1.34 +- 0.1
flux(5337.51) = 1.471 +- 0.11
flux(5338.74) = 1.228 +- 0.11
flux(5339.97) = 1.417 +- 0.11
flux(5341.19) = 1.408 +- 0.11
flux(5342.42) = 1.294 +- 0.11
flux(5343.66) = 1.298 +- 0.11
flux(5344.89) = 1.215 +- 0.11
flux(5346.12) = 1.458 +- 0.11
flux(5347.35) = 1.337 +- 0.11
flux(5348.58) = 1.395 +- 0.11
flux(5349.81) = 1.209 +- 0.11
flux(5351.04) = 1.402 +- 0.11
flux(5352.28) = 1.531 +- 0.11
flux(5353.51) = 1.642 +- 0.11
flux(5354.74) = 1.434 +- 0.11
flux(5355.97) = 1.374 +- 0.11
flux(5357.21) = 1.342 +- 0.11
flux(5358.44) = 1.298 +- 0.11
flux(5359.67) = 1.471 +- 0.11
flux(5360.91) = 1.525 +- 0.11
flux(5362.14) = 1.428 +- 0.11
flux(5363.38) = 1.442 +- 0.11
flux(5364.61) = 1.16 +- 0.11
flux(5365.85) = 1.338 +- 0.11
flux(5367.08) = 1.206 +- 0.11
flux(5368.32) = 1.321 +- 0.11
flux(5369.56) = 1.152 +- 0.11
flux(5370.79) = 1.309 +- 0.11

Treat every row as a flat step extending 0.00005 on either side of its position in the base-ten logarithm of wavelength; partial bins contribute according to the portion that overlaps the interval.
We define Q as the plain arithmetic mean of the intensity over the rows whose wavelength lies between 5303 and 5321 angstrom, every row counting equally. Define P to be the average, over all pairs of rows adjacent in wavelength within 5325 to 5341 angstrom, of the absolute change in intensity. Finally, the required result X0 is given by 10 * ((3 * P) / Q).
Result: 2.4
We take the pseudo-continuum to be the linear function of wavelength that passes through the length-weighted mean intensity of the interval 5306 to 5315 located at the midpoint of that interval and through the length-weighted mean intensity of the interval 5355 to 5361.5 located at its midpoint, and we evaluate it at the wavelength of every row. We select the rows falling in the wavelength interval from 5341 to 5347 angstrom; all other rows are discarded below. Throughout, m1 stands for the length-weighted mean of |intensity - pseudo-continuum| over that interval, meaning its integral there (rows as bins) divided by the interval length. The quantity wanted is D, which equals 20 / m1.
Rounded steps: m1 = 0.10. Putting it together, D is 206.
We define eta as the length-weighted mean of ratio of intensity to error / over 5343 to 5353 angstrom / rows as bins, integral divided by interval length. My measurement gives 12.3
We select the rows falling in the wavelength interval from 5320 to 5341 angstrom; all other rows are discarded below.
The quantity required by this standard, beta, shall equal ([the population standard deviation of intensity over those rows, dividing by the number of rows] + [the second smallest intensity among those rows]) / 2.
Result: 0.651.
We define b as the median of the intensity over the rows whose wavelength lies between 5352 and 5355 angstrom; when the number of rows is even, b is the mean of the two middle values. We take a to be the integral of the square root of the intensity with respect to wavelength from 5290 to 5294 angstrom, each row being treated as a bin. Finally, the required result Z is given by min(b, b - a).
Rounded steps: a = 4.74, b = 1.53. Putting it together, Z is -3.21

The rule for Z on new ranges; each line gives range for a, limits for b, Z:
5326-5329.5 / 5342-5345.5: -2.65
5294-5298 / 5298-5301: -3.27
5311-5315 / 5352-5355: -3.24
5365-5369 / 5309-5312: -3.11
